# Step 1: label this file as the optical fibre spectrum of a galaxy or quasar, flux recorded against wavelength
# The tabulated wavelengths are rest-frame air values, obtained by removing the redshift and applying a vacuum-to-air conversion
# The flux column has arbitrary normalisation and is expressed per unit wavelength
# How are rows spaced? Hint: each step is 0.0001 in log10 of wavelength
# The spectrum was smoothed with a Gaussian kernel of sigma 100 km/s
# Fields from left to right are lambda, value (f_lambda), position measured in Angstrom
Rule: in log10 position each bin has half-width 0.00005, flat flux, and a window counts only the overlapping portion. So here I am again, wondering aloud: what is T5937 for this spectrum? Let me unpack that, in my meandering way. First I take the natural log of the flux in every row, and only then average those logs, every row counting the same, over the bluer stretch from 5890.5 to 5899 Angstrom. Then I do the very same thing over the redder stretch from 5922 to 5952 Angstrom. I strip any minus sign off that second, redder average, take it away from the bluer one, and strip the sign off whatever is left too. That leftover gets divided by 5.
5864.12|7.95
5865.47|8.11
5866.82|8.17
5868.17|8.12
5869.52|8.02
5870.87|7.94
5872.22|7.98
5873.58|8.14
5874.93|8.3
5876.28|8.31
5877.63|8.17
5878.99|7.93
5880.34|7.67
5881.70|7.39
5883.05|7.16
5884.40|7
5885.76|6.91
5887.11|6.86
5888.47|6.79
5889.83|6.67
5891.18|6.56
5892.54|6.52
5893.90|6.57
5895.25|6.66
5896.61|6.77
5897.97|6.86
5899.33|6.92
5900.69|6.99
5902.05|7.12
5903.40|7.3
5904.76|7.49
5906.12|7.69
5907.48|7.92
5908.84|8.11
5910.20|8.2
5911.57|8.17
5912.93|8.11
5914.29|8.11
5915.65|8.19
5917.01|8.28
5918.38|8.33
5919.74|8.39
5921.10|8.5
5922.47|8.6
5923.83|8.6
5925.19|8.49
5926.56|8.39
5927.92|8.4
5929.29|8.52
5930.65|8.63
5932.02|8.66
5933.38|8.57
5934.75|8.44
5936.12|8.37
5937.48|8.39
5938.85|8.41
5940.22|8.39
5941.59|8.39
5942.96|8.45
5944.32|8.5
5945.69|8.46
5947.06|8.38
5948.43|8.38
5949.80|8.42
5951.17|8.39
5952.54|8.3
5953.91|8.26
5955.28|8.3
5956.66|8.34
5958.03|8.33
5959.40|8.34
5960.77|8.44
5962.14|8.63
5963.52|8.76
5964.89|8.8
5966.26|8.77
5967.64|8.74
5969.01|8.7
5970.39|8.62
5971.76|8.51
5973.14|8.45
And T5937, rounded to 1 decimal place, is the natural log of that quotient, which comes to -3.0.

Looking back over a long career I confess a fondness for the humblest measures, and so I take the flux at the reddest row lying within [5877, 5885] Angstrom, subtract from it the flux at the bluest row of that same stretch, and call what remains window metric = -1.2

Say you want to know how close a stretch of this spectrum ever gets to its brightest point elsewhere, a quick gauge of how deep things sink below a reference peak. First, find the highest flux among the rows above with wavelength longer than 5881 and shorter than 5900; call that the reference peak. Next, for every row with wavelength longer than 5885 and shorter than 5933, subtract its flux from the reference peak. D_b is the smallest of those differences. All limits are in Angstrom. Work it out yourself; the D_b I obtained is -1.27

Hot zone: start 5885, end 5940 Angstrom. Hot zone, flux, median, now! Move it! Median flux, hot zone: 8.1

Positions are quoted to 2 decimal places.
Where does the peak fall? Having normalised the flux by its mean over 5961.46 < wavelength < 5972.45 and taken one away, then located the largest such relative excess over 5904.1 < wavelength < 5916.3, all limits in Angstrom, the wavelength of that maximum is 5910.20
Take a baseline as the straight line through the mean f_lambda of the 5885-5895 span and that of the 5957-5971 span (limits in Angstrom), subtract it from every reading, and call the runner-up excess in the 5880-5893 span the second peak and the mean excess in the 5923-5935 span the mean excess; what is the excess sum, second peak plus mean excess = 1.7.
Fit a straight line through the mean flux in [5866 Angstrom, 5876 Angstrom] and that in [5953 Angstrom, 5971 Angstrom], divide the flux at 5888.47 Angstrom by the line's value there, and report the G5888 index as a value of 0.83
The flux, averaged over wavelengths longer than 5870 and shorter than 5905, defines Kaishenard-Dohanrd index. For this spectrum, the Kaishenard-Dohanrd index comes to 7.27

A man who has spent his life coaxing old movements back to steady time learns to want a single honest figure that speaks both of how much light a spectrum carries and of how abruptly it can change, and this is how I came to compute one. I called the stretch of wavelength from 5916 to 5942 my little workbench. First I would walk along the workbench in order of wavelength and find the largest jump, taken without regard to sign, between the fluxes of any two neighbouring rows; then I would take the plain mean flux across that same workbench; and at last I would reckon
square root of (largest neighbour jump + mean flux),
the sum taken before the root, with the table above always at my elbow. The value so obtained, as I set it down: 2.93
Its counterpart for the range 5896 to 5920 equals 2.82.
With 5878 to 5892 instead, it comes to 2.72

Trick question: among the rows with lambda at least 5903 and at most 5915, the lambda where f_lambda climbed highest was 5910.20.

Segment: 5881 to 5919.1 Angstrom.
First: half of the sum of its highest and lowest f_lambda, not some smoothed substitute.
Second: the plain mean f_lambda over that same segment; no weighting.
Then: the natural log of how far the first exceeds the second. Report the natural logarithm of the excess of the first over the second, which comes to -2.5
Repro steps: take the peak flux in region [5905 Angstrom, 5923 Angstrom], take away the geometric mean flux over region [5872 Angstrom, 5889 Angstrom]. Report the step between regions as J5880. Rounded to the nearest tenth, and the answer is 1.0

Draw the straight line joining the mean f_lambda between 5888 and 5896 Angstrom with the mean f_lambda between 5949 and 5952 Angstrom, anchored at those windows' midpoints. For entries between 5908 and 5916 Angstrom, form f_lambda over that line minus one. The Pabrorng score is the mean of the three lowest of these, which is 0.11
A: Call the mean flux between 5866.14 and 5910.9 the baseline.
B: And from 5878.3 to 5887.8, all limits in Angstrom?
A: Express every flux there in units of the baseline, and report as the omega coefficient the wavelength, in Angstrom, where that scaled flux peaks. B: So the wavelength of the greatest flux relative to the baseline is 5878.99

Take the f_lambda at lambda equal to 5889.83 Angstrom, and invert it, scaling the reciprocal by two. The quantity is 0.30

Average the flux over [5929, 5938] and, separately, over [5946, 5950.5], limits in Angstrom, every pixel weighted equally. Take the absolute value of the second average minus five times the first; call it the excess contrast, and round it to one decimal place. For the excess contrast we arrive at 34.2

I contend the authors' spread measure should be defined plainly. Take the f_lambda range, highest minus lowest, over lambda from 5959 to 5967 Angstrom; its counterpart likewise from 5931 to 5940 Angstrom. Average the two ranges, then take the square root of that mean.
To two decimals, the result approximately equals 0.61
